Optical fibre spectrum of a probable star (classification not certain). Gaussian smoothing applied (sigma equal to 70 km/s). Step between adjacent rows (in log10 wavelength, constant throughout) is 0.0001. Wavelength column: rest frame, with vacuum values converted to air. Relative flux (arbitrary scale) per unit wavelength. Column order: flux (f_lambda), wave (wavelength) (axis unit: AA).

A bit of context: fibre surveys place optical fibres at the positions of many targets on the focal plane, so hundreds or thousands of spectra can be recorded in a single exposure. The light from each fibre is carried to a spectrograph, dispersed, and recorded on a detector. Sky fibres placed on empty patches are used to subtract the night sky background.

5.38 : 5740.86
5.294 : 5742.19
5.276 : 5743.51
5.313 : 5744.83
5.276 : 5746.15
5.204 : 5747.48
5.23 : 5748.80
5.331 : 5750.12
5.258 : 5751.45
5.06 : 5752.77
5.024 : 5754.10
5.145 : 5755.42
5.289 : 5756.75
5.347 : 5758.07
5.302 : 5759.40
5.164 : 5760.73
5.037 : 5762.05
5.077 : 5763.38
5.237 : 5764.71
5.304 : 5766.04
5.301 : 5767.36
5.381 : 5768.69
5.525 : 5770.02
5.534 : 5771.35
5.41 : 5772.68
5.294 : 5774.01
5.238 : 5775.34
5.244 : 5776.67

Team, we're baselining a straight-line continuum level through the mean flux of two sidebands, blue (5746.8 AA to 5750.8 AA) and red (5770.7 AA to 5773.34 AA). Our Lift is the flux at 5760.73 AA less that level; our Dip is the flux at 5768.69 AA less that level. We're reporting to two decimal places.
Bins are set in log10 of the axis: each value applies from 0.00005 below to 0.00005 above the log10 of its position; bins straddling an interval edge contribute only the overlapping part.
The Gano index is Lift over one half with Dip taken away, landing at -0.36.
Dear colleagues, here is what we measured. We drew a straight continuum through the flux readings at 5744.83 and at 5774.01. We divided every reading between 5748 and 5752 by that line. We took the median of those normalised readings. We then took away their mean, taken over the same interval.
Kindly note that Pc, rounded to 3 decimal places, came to -0.003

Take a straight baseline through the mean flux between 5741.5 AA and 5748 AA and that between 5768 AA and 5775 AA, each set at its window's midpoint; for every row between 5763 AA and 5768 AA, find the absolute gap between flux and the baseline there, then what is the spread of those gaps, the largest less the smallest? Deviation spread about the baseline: 0.21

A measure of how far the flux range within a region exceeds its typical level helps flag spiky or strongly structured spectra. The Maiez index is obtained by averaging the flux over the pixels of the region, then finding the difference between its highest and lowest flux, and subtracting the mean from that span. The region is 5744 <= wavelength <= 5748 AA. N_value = -5.16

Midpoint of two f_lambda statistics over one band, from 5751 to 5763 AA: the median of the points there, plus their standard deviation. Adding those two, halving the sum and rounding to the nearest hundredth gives 2.64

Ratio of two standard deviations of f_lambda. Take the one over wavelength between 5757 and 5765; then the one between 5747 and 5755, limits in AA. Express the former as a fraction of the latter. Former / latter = 1.0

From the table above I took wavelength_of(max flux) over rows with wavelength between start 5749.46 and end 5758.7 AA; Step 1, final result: 5758.07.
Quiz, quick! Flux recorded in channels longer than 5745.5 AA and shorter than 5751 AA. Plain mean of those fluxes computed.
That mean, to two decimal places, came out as 5.26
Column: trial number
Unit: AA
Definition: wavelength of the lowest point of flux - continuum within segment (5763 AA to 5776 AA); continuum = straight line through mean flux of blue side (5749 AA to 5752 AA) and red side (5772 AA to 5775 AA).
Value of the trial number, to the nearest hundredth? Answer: 5763.38 AA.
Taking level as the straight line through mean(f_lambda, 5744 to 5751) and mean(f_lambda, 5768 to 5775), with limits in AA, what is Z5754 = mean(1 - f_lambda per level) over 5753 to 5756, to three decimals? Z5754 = 0.044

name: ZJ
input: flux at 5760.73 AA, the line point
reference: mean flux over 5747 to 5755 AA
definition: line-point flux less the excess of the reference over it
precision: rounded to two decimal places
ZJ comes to 5.14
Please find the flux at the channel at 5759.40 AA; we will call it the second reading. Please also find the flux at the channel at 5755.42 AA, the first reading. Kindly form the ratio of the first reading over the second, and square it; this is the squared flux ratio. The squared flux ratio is 0.94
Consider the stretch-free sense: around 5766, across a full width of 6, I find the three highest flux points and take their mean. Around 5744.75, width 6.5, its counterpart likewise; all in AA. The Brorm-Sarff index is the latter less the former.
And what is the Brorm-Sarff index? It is -0.034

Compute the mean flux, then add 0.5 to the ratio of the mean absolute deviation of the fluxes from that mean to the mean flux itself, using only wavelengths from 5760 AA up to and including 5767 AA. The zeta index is 0.517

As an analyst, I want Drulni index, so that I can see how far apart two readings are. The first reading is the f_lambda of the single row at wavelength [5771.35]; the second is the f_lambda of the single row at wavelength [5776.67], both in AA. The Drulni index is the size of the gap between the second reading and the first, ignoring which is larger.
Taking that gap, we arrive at 0.29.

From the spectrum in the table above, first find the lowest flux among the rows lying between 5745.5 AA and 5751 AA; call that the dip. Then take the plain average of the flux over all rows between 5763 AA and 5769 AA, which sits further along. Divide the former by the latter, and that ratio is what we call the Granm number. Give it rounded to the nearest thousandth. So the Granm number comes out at 0.989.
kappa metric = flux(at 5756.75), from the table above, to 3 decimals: 5.289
